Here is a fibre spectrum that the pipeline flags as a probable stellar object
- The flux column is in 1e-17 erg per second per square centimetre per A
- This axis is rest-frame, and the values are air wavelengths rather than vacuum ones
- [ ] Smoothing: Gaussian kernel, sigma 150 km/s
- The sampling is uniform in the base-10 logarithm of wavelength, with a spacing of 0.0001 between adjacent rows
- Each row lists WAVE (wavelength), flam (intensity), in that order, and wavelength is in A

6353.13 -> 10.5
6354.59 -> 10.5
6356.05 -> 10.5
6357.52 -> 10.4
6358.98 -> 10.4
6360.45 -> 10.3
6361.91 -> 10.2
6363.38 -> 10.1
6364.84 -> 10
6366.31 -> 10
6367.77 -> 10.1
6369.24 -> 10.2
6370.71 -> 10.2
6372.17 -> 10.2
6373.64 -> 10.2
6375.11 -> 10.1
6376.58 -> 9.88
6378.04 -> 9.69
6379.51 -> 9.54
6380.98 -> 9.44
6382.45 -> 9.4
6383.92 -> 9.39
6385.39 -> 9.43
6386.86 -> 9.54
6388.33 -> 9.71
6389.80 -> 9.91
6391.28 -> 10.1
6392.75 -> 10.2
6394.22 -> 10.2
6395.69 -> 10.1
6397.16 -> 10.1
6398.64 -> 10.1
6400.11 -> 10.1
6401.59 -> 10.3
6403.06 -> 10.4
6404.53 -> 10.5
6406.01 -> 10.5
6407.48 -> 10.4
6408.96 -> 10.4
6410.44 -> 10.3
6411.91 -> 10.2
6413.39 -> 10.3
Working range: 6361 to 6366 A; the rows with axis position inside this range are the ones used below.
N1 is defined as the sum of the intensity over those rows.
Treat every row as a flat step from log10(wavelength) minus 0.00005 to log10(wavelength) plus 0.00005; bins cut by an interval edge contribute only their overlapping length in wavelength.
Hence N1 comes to 30.3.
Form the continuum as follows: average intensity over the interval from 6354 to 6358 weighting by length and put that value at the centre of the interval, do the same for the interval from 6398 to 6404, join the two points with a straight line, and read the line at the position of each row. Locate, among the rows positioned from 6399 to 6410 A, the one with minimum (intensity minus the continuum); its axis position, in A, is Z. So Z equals 6400.11 A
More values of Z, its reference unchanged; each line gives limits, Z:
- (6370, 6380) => 6379.51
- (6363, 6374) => 6364.84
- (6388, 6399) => 6388.33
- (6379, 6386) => 6383.92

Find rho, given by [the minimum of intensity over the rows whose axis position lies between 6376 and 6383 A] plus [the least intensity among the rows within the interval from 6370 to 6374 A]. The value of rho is 19.6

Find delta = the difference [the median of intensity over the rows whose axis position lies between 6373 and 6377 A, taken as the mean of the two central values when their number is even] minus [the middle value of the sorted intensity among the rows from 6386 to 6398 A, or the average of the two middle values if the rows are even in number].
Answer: 0.0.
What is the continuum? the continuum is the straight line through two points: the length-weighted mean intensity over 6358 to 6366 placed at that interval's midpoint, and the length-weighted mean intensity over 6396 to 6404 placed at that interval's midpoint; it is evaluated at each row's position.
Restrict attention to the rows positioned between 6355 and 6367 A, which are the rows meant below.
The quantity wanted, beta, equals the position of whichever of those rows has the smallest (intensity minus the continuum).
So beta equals 6366.31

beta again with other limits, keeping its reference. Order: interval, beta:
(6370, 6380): 6379.51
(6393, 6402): 6400.11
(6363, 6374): 6366.31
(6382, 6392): 6383.92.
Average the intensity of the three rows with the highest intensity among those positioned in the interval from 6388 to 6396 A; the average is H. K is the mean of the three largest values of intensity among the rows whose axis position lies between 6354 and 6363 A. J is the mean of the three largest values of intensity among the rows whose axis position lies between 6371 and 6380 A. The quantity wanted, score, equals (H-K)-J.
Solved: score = -10.5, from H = 10.2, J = 10.2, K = 10.5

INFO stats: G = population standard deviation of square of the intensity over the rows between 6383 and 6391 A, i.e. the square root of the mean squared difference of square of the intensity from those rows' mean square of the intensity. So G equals 3.7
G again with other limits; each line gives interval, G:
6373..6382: 5.5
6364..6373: 1.8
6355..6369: 3.6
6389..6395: 2.4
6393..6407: 3.4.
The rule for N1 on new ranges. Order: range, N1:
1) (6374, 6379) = 29.7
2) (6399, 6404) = 30.8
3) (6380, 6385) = 28.2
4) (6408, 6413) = 30.9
